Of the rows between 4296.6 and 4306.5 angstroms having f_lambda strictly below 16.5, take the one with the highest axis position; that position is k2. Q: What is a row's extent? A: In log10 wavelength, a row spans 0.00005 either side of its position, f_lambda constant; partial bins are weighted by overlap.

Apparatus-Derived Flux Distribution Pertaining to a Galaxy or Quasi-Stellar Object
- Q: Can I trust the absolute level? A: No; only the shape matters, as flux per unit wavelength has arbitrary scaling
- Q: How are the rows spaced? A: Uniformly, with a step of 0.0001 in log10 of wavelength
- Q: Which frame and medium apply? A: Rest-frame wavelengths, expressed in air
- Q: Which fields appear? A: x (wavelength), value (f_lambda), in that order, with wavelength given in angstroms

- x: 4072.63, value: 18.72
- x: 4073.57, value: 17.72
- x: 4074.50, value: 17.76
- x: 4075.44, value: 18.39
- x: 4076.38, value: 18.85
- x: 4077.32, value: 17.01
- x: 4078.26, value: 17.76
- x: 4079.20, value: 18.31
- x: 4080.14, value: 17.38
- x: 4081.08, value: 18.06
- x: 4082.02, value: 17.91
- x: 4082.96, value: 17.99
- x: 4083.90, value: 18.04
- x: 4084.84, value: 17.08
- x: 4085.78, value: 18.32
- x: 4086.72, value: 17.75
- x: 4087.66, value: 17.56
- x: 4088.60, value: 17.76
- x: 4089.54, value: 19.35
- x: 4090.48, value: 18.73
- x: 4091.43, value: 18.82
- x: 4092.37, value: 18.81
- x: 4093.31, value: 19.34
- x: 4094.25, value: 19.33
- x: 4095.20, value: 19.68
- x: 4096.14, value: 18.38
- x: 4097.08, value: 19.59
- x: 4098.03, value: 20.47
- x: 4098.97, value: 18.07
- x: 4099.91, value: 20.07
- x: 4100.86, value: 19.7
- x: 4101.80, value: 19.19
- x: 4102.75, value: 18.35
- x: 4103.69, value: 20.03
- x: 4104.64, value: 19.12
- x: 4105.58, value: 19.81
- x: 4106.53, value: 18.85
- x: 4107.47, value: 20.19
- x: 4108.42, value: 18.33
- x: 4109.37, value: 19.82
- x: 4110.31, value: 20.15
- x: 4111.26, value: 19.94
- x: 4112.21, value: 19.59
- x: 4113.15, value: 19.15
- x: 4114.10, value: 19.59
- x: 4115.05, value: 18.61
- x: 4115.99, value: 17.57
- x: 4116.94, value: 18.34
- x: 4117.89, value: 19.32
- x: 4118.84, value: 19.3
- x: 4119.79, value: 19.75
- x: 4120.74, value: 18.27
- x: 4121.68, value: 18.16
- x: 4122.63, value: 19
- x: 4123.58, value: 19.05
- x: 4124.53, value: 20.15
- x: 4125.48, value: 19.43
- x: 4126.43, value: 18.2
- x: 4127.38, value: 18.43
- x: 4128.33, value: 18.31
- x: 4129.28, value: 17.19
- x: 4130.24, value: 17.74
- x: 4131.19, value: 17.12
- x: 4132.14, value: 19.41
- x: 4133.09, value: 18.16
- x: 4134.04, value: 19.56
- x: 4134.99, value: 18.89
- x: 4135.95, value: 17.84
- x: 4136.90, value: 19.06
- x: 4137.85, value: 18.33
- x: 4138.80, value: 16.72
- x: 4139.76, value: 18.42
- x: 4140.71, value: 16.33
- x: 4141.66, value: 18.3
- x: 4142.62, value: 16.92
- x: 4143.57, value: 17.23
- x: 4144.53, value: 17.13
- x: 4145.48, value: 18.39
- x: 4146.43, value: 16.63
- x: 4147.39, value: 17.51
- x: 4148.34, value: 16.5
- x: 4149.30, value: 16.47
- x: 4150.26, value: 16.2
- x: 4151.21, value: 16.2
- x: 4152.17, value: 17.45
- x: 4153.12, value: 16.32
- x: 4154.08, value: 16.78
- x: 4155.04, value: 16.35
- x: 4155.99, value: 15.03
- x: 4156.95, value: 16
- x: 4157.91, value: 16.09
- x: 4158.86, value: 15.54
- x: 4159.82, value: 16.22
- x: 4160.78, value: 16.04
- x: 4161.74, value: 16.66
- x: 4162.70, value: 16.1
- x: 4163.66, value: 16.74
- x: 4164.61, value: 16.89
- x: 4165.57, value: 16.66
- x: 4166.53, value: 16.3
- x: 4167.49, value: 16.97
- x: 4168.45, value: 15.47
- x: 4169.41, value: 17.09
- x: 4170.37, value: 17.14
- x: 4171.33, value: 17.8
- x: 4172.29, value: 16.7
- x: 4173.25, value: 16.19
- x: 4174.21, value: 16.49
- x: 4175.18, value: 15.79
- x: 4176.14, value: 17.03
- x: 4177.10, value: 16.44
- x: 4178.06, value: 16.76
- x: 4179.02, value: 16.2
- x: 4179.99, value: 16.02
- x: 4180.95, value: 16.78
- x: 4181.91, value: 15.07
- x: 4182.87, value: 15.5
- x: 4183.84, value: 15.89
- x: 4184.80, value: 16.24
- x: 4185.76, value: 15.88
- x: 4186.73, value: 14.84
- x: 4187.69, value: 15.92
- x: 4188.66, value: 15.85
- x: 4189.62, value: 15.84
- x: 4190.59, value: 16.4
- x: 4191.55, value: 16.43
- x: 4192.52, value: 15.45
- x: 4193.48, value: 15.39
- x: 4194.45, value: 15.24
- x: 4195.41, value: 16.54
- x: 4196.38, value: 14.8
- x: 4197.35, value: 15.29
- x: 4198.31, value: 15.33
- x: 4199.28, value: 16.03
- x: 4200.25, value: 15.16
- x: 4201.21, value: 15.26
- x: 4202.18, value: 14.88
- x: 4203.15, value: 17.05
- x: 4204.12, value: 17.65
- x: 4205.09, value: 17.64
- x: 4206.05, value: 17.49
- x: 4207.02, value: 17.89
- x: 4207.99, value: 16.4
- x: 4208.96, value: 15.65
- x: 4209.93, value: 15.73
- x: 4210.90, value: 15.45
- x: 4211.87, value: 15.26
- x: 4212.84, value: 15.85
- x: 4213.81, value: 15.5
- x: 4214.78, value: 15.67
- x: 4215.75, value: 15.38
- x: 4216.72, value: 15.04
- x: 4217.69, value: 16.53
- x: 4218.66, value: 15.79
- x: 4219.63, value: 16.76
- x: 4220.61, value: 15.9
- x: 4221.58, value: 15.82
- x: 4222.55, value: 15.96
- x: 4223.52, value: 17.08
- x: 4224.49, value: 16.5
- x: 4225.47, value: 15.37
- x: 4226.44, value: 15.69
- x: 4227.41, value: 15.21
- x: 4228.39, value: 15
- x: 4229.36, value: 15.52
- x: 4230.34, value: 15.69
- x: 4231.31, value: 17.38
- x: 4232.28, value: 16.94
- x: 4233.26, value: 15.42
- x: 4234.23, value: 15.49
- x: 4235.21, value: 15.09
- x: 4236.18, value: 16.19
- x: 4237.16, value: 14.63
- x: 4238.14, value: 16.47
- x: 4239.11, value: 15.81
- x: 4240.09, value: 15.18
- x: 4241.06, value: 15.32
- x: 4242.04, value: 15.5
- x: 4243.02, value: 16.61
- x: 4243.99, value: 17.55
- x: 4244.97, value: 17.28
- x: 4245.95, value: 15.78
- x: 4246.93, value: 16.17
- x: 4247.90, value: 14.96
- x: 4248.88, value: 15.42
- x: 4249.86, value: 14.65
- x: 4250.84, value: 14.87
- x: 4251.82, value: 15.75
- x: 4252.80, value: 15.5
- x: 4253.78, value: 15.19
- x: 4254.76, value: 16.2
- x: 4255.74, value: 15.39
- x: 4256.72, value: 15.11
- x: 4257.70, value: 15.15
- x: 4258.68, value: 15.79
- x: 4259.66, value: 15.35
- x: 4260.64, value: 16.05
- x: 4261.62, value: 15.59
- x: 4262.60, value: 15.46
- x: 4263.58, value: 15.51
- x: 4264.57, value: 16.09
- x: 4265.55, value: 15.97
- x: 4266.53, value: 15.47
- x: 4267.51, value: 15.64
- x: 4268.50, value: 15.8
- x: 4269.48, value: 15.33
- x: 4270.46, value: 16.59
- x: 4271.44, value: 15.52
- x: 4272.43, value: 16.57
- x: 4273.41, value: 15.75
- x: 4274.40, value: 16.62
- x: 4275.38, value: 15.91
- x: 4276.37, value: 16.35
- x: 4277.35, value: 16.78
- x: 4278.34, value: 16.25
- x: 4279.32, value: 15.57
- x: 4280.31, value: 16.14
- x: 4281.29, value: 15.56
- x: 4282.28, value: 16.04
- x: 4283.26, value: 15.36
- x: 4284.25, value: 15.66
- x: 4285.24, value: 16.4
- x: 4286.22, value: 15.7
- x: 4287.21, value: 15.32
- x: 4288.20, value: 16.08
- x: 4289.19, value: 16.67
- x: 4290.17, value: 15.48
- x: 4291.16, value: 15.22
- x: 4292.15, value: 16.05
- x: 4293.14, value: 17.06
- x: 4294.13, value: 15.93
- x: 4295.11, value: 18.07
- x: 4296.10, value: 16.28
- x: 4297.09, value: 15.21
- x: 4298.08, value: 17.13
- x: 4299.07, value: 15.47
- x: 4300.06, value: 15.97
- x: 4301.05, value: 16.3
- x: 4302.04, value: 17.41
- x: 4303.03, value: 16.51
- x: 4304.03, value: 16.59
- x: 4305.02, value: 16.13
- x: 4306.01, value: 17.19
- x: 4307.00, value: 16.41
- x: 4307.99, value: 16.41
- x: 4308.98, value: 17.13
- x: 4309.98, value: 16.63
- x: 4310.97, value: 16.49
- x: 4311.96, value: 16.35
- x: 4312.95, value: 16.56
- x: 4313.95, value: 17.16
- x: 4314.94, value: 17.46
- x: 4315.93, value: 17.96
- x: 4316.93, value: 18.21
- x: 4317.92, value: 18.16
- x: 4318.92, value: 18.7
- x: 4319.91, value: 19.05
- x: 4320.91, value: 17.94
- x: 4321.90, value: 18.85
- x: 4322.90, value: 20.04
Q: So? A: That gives 4305.02 angstroms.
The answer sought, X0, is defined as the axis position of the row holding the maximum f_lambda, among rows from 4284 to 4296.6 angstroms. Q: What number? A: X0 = 4295.11 angstroms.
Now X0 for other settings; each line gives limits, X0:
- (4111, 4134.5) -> 4124.53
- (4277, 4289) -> 4277.35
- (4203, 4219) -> 4207.02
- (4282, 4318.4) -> 4316.93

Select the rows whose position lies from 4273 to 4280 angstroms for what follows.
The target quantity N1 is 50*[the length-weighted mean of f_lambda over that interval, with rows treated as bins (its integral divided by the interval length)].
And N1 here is 808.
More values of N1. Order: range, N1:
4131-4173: 852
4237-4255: 787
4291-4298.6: 821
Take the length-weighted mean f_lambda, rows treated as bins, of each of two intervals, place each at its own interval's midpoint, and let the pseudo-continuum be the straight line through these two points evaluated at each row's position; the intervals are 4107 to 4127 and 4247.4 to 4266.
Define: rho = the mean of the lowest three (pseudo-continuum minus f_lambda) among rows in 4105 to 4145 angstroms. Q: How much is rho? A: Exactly -0.97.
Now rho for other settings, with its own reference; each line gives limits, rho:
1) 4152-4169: 0.87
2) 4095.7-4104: -0.62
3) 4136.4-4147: -0.11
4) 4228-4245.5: -1.49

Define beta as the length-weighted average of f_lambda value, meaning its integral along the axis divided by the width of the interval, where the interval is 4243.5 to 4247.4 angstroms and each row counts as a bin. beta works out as 16.7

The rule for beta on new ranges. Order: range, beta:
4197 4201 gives 15.5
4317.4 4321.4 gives 18.5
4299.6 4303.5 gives 16.6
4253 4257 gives 15.5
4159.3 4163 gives 16.2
